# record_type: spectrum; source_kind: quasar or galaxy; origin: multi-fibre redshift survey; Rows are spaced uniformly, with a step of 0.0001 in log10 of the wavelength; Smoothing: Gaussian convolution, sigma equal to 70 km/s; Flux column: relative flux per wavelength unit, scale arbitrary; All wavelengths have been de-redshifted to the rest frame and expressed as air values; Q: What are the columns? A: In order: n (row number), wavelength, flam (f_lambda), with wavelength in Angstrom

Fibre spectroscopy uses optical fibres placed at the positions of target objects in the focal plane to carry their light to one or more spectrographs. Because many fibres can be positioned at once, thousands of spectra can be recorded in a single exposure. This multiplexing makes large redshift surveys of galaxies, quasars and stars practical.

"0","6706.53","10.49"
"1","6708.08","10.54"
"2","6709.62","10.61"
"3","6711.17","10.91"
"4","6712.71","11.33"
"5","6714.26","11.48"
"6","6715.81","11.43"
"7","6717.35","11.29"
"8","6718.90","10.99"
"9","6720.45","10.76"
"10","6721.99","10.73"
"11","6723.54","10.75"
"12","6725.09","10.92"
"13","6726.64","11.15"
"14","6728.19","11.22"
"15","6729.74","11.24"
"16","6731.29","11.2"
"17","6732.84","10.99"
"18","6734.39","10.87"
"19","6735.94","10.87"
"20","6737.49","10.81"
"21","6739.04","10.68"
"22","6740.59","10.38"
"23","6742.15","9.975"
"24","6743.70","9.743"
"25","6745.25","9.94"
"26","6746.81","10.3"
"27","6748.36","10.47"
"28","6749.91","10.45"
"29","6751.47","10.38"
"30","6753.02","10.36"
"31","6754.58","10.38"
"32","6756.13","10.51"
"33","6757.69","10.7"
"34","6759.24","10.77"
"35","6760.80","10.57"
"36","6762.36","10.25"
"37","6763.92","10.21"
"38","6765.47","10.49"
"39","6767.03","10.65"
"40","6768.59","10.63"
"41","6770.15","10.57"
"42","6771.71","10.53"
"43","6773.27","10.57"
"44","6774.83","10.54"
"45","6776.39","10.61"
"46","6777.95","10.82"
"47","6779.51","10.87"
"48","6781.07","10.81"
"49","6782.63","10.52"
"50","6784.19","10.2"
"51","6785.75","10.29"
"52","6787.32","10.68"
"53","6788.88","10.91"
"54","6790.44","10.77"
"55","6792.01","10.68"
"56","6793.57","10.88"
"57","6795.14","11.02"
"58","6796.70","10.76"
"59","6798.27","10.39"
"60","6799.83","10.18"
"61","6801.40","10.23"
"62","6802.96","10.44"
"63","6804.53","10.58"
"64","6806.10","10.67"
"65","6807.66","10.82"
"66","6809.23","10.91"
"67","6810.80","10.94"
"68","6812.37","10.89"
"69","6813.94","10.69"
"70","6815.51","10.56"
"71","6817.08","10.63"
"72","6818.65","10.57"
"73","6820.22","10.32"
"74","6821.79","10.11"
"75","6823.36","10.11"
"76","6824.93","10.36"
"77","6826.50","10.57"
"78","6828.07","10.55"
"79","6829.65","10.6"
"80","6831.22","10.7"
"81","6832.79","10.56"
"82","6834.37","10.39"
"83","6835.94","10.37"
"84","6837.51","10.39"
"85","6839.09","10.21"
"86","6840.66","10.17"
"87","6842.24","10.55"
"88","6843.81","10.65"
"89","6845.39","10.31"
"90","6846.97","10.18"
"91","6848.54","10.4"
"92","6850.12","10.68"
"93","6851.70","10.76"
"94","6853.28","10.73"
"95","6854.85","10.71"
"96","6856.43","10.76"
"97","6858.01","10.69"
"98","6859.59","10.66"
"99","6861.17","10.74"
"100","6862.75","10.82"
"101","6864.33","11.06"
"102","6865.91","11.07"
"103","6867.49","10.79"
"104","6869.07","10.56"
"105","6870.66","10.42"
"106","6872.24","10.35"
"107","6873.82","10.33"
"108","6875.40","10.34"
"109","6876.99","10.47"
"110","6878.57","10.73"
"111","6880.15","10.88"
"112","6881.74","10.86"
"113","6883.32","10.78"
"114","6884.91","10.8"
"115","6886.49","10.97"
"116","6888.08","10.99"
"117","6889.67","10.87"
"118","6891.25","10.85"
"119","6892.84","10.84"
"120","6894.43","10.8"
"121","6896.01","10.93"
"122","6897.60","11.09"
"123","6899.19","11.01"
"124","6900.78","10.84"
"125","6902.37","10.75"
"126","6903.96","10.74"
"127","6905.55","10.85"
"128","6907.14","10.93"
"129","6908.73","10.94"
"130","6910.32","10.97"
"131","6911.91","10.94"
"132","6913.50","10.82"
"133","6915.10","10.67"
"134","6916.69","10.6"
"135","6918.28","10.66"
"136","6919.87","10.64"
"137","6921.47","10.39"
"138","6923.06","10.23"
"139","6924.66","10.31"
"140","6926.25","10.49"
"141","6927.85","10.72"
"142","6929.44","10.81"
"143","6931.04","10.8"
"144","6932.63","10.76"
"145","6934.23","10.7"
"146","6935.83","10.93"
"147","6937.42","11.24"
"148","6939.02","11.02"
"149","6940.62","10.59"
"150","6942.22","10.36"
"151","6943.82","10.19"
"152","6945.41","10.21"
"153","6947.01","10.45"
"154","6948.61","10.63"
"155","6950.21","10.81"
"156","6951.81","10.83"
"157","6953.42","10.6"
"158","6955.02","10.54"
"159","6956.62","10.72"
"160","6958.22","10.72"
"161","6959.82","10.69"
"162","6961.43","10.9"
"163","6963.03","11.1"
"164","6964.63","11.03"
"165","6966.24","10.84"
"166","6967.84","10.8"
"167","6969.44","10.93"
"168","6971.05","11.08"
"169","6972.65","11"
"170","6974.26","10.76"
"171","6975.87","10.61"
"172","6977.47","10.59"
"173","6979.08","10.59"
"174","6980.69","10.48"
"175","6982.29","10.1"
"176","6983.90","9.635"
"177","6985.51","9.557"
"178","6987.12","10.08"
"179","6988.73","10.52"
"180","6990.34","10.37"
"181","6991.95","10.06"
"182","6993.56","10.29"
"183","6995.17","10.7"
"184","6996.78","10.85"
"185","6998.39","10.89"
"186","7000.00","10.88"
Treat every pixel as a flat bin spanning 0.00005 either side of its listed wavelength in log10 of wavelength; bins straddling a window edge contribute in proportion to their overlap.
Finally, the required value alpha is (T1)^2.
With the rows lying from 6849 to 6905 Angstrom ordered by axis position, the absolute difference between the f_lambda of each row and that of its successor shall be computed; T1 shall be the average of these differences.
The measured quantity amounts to 0.008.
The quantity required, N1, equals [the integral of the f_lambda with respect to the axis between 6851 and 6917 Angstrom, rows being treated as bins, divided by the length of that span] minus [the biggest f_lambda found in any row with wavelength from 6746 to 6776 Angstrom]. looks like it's 0.01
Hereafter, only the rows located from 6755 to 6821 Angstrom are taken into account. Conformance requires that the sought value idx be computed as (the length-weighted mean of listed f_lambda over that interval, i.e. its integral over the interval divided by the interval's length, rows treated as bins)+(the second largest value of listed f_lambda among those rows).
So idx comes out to 21.5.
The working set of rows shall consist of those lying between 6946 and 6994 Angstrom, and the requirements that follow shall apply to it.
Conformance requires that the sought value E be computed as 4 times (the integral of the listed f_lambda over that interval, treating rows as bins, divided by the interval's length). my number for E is 42.3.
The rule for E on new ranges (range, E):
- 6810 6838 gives 42.1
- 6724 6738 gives 44.1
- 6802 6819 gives 42.8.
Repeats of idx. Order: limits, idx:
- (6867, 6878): 21.0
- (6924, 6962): 21.7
